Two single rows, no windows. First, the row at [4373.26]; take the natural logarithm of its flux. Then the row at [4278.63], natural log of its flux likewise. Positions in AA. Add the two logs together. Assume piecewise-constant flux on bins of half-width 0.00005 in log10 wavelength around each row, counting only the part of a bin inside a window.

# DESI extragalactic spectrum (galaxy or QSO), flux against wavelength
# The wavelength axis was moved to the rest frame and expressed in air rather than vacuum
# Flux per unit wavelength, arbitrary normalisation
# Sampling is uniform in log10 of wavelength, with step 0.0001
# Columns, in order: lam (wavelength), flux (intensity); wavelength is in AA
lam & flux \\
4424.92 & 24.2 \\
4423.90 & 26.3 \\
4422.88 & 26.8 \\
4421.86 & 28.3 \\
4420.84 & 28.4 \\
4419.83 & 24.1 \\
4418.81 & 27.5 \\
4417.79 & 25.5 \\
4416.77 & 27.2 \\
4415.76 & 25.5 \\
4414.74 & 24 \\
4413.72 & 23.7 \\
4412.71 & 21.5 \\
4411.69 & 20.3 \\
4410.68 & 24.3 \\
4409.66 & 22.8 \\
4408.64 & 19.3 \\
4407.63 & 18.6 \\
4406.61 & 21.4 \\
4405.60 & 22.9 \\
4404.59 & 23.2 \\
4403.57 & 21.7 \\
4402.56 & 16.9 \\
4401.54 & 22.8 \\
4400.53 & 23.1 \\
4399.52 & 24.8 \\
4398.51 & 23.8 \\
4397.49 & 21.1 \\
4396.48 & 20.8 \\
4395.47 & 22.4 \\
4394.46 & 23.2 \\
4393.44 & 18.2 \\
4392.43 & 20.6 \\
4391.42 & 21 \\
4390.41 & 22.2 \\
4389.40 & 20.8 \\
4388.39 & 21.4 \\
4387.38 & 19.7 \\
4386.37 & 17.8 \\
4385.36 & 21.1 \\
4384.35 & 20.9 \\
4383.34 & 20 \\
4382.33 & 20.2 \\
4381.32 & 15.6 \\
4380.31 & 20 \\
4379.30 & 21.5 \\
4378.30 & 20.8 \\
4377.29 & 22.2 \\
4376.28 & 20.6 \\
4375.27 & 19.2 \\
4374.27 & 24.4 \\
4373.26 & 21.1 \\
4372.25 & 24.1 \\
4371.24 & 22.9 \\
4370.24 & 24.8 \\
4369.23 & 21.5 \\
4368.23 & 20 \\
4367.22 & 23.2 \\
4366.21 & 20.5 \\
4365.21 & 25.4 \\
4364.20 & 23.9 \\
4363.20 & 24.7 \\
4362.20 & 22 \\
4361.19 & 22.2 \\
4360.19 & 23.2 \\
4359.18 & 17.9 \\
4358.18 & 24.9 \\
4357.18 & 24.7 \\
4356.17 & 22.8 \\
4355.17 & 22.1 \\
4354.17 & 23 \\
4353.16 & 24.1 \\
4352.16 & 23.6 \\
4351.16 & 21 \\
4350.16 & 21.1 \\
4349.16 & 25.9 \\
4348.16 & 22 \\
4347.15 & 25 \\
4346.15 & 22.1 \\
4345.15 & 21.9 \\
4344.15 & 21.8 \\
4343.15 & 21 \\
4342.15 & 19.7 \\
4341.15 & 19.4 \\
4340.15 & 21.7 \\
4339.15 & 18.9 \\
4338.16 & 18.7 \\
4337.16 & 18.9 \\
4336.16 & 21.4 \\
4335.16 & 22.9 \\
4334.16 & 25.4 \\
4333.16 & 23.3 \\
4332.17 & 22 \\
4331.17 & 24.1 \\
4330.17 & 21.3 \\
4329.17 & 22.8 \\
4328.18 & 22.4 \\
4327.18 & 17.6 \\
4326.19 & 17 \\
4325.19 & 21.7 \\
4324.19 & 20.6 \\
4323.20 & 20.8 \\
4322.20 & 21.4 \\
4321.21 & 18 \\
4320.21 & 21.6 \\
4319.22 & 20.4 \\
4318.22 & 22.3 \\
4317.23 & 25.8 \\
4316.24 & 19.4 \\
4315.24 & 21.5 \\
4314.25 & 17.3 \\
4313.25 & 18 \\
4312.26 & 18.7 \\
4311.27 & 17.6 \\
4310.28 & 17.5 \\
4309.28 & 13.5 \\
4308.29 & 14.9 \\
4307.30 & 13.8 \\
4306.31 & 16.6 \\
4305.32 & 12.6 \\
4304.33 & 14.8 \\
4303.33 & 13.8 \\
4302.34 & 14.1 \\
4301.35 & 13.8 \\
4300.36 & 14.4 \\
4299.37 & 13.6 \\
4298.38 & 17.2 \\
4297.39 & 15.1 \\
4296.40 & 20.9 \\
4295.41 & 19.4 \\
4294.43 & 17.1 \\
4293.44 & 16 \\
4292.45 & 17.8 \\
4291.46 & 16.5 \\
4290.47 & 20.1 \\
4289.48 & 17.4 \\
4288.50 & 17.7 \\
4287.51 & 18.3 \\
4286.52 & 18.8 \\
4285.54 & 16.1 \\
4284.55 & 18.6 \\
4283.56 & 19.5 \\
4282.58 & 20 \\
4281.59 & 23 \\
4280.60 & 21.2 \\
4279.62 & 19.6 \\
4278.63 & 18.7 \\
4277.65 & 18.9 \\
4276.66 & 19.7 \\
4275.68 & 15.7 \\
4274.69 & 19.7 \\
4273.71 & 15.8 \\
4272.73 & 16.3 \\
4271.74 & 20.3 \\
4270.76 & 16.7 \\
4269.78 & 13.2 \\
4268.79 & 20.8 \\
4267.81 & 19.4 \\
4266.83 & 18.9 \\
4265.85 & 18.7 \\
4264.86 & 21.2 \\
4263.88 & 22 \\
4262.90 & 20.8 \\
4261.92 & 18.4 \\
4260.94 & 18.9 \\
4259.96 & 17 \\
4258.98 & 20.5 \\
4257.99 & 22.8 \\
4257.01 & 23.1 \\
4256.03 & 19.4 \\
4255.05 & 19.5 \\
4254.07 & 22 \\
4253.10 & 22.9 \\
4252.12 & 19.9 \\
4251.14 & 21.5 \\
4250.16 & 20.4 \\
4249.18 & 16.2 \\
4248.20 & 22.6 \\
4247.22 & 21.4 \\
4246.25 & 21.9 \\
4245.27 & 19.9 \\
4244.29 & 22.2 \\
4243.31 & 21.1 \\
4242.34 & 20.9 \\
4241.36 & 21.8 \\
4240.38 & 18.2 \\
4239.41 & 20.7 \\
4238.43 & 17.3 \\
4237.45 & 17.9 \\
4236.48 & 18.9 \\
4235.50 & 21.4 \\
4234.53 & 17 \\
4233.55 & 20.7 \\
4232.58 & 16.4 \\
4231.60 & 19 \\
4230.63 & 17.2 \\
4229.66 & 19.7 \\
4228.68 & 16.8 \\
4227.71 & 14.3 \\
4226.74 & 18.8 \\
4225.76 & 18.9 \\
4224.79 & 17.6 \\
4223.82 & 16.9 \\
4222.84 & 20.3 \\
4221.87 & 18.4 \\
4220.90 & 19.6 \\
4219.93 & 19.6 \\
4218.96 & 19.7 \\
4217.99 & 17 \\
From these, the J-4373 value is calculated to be 5.98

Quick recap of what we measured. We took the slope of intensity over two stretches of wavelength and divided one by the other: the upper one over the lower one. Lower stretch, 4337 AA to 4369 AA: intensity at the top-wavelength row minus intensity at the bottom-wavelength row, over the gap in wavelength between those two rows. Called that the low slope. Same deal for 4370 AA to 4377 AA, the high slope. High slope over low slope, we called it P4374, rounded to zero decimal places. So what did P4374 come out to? -20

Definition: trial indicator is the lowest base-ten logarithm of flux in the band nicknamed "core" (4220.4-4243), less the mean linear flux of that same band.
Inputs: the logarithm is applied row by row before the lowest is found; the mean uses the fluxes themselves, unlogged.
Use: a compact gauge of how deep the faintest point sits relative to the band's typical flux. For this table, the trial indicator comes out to -17.5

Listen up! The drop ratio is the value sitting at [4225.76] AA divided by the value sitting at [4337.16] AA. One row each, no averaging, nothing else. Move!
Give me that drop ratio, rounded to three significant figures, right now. 1.00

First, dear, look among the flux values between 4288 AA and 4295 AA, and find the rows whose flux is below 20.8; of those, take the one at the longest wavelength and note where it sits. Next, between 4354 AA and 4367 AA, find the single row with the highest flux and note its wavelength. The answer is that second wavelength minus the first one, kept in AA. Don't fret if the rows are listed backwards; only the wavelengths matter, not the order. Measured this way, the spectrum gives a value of 70.8 AA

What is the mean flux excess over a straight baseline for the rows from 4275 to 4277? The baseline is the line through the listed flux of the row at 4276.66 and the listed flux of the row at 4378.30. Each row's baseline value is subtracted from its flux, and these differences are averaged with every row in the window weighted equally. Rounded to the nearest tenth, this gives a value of -2.0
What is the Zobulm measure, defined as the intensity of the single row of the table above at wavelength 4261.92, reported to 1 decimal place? 18.4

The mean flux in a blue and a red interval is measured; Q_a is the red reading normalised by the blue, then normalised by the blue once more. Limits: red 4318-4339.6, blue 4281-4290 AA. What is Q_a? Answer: 0.059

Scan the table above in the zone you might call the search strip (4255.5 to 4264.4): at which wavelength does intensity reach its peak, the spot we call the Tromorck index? 4257.01 AA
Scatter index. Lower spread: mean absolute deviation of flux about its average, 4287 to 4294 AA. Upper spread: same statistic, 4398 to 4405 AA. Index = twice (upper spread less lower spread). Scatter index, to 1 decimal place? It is 1.7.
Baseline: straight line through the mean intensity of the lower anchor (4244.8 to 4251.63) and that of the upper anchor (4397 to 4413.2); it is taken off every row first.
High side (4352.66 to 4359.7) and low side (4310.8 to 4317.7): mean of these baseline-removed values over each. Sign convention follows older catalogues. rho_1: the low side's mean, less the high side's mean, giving -2.7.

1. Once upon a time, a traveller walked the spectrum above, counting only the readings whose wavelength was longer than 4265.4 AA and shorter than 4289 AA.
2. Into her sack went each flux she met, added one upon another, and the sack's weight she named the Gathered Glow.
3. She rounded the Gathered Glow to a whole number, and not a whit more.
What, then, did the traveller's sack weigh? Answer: 446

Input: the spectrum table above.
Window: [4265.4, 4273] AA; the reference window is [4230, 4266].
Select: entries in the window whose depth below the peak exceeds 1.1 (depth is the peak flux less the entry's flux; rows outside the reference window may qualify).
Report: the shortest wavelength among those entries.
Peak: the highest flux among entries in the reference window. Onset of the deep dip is 4265.85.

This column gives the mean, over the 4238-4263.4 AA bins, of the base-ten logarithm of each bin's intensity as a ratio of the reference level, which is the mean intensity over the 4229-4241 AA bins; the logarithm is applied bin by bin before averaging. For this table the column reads 0.04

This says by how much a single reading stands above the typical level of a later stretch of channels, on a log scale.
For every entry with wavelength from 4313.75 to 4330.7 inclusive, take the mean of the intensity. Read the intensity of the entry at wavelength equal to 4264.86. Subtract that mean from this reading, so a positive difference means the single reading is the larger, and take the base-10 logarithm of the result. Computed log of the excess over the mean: -0.3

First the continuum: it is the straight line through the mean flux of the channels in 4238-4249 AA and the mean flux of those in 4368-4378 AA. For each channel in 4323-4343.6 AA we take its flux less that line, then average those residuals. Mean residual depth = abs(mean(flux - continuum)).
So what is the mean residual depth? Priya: 0.6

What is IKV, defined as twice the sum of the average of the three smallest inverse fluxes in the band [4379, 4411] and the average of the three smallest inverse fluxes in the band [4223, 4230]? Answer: 0.187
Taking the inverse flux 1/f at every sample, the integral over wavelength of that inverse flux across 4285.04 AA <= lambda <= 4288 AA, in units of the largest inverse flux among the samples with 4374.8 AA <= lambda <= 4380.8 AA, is 3.2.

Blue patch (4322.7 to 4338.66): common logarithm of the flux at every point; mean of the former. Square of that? 1.76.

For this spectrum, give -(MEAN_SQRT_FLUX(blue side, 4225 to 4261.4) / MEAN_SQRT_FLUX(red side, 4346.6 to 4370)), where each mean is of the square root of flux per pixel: -0.93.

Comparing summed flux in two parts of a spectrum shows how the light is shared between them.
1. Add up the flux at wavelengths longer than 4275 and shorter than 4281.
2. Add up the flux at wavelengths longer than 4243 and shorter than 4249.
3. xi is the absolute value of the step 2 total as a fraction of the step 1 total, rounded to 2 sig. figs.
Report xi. 1.1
